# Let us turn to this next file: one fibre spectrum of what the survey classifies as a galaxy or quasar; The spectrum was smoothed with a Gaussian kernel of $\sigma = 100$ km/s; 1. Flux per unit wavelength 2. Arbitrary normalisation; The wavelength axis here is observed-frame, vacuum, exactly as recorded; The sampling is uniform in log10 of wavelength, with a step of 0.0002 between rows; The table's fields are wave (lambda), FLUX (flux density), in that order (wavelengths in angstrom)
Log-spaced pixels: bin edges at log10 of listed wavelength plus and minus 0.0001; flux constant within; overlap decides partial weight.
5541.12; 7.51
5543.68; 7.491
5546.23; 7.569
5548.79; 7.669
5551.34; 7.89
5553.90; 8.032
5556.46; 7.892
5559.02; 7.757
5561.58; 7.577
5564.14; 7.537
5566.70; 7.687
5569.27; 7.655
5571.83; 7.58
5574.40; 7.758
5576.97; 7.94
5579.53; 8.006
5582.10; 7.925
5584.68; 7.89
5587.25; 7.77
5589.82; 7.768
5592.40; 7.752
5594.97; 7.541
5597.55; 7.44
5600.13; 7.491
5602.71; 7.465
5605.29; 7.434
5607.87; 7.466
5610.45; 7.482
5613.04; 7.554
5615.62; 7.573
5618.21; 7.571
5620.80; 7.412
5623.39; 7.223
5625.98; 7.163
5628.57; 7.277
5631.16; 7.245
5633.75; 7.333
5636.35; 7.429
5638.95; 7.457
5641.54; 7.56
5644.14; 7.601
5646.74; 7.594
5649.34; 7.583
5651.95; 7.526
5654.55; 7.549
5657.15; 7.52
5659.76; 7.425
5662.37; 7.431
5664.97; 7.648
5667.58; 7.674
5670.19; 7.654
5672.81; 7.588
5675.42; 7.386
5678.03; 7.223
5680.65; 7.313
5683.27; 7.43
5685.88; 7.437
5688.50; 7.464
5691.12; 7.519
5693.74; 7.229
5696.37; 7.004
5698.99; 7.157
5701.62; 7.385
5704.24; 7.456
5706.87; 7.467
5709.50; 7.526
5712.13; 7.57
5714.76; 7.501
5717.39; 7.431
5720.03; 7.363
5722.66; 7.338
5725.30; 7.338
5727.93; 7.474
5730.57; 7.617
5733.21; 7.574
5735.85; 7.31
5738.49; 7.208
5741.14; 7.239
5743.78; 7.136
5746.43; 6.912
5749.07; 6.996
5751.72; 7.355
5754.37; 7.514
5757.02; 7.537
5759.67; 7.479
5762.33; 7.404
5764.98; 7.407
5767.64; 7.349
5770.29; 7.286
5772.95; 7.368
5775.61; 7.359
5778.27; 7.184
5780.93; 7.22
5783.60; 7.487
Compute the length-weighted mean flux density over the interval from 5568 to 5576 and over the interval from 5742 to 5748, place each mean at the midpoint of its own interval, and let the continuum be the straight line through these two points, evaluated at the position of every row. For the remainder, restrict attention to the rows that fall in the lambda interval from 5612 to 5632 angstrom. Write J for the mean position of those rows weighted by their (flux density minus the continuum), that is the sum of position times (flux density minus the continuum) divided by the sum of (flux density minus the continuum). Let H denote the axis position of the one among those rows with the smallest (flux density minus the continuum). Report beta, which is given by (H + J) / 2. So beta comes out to 5627.0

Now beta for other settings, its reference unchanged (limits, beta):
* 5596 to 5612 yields 5600.3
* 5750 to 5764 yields 5754.5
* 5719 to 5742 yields 5734.4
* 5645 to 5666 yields 5657.8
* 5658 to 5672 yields 5663.3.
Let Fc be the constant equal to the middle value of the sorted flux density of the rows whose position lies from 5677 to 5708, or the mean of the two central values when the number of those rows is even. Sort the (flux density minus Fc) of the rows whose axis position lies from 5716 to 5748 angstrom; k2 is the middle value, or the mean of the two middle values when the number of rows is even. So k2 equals -0.07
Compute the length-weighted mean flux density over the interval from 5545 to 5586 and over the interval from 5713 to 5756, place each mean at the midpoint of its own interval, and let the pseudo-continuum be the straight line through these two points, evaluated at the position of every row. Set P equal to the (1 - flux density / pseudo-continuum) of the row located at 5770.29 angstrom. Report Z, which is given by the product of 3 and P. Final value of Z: -0.02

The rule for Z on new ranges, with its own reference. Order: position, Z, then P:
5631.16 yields 0.14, 0.05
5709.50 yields -0.05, -0.02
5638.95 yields 0.05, 0.02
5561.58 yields 0.08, 0.03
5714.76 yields -0.05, -0.02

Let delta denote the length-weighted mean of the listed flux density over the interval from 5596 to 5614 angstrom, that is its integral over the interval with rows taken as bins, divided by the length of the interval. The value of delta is 7.47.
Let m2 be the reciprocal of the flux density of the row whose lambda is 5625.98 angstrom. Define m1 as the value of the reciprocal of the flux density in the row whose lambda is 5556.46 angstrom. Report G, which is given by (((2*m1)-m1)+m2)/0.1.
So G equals 2.66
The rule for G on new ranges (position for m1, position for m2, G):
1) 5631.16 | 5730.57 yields 2.69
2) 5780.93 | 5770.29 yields 2.76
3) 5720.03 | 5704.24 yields 2.70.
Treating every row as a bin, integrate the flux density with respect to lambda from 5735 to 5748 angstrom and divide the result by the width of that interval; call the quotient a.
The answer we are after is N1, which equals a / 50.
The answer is 0.143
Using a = 7.15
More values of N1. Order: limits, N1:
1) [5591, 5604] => 0.151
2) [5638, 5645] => 0.151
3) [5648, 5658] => 0.151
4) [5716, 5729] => 0.148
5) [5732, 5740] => 0.147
